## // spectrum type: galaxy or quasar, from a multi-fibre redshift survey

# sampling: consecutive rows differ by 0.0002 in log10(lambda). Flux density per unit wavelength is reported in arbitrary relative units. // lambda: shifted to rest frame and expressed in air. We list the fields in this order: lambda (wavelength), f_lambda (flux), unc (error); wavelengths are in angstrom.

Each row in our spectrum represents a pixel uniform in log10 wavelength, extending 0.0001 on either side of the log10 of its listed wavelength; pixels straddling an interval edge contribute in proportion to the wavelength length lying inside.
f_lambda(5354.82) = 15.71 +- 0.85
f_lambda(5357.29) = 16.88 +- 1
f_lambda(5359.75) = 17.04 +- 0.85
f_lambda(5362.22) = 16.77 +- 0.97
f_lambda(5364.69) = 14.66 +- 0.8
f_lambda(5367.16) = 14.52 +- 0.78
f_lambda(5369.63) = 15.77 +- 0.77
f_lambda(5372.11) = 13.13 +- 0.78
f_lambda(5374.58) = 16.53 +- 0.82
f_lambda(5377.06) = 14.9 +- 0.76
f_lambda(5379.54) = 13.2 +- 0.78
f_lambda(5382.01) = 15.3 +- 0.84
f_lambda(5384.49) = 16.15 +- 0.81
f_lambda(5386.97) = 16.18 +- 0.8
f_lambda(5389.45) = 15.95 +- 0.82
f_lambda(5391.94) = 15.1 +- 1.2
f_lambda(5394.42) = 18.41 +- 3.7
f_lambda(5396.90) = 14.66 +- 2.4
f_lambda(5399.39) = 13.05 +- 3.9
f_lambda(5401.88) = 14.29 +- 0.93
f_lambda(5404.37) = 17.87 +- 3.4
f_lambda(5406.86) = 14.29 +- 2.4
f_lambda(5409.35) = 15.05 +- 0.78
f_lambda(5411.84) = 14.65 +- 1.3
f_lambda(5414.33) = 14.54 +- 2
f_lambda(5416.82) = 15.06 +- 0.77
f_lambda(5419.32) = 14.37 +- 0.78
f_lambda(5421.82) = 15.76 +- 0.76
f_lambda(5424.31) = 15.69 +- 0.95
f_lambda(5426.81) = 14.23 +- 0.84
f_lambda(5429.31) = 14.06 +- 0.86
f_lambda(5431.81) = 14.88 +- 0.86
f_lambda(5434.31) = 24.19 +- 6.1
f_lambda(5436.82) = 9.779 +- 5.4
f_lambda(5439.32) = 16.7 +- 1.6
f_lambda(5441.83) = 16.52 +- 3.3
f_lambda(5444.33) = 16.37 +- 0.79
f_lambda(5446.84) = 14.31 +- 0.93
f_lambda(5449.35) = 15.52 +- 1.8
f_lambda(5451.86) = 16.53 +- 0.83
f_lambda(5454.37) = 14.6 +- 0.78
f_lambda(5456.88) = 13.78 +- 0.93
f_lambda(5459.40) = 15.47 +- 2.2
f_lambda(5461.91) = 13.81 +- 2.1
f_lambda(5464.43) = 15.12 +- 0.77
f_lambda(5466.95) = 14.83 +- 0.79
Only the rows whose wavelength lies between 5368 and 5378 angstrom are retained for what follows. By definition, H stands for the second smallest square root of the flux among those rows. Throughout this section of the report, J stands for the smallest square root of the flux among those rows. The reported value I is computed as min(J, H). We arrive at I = 3.62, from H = 3.86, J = 3.624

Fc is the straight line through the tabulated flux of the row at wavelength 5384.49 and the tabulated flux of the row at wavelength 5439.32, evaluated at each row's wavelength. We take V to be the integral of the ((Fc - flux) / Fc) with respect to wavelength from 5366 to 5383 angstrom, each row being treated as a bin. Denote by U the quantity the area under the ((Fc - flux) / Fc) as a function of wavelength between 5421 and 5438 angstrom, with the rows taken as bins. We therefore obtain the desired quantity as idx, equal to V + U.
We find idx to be 2.46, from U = 1.10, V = 1.4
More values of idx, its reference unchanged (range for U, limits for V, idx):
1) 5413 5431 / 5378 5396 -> 2.37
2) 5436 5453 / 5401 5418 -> 2.87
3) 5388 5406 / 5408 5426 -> 2.37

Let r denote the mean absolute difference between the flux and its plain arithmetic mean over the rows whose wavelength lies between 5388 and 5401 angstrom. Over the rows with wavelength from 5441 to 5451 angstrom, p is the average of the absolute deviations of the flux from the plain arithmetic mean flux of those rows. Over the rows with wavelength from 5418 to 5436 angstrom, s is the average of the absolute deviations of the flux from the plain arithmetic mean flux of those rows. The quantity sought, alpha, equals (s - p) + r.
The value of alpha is 2.9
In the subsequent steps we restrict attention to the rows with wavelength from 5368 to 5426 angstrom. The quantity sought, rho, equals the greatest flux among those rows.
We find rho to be 18.41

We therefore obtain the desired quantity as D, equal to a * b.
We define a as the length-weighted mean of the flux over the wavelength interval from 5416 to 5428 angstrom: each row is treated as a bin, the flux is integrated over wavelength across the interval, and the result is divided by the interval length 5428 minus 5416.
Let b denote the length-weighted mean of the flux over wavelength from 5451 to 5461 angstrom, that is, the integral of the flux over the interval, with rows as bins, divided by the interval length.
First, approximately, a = 15.02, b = 15.0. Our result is 225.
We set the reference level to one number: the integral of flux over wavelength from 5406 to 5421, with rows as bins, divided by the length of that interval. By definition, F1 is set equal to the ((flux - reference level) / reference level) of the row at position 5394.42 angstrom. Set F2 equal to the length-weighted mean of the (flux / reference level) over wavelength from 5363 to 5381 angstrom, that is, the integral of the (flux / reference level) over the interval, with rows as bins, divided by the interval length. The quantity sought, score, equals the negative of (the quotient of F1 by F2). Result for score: -0.252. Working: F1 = 0.25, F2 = 1.00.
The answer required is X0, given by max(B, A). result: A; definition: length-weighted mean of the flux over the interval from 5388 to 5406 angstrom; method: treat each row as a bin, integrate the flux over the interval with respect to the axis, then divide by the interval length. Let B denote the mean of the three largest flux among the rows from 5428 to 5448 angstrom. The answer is 19.1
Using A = 15.6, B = 19.1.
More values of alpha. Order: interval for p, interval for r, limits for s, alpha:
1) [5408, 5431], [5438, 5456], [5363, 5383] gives 1.2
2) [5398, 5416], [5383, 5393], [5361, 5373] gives 0.5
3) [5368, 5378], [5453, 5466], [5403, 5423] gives 0.3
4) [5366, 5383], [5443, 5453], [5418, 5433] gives 0.4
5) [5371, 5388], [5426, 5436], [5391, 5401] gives 4.1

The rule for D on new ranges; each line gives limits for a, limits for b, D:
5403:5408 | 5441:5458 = 247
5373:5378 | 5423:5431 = 229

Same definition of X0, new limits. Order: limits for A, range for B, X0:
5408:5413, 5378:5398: 16.9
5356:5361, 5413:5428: 17.0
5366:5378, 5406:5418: 15.0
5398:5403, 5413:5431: 15.5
